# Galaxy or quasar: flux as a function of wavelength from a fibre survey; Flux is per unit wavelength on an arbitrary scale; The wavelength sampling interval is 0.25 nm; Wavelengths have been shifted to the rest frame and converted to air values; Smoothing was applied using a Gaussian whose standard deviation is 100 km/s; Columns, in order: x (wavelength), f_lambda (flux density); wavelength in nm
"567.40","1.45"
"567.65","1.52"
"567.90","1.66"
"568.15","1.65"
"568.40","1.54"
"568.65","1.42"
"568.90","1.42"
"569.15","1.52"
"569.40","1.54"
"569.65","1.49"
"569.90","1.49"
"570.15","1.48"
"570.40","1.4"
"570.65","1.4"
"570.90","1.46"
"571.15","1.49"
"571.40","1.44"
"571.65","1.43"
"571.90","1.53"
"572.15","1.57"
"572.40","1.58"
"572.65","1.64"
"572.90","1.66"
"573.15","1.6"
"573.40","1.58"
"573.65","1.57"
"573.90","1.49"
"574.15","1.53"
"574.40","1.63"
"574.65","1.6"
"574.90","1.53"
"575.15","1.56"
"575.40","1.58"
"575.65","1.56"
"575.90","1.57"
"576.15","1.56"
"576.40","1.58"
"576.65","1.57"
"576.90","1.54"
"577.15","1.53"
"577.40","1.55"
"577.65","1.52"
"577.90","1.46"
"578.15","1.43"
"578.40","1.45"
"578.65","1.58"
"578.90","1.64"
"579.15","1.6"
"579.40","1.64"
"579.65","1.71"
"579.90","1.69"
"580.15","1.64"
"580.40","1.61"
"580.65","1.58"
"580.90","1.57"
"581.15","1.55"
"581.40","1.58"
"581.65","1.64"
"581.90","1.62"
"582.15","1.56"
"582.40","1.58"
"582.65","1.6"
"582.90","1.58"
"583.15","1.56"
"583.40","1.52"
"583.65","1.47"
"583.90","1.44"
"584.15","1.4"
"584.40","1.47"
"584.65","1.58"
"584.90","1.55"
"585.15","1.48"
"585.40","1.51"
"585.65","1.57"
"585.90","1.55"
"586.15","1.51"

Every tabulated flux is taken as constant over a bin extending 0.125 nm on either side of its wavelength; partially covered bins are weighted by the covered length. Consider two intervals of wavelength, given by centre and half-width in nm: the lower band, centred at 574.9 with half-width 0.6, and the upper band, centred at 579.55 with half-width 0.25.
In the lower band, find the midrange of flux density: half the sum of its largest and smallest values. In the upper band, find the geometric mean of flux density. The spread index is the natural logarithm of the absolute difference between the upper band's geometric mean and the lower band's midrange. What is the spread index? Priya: -2.4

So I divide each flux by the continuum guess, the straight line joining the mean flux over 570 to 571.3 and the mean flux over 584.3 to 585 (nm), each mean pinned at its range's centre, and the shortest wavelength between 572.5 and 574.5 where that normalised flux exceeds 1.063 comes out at 572.65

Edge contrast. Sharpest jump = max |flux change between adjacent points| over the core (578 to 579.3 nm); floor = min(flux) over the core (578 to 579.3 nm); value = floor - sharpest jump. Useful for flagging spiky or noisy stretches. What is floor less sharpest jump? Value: 1.30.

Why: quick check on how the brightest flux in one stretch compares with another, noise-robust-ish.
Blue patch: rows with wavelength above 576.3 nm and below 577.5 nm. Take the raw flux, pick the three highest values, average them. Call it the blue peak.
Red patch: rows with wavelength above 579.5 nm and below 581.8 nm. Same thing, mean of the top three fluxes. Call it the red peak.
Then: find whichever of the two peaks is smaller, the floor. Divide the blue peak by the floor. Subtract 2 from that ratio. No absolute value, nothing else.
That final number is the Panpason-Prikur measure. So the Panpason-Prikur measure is -1.00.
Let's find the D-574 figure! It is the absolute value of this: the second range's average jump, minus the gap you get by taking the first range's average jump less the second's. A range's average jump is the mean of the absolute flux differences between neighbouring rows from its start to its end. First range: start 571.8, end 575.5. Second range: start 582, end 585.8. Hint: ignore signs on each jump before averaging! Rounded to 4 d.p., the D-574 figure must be 0.0450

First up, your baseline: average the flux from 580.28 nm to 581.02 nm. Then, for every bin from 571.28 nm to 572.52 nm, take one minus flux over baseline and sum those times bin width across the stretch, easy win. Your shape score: 0.060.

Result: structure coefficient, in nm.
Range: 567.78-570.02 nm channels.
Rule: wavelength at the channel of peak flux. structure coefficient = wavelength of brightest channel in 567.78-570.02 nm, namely 567.90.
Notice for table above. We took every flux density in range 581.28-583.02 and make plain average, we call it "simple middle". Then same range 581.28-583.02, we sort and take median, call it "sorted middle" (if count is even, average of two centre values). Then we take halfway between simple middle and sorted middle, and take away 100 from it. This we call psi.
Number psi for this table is -98.4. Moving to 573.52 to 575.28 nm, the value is -98.4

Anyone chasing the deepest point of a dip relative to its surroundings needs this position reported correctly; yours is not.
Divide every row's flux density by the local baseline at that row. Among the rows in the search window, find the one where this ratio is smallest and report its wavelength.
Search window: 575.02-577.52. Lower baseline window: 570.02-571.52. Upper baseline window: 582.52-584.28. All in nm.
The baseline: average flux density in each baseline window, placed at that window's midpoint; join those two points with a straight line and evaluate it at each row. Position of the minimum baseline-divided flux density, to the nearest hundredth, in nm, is 577.15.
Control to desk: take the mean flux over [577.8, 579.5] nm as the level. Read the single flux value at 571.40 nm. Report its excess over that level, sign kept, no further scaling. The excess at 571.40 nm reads -0.10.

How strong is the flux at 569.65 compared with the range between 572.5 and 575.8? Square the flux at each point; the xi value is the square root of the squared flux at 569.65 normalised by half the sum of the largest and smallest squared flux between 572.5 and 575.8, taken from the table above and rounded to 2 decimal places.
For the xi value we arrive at 0.94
